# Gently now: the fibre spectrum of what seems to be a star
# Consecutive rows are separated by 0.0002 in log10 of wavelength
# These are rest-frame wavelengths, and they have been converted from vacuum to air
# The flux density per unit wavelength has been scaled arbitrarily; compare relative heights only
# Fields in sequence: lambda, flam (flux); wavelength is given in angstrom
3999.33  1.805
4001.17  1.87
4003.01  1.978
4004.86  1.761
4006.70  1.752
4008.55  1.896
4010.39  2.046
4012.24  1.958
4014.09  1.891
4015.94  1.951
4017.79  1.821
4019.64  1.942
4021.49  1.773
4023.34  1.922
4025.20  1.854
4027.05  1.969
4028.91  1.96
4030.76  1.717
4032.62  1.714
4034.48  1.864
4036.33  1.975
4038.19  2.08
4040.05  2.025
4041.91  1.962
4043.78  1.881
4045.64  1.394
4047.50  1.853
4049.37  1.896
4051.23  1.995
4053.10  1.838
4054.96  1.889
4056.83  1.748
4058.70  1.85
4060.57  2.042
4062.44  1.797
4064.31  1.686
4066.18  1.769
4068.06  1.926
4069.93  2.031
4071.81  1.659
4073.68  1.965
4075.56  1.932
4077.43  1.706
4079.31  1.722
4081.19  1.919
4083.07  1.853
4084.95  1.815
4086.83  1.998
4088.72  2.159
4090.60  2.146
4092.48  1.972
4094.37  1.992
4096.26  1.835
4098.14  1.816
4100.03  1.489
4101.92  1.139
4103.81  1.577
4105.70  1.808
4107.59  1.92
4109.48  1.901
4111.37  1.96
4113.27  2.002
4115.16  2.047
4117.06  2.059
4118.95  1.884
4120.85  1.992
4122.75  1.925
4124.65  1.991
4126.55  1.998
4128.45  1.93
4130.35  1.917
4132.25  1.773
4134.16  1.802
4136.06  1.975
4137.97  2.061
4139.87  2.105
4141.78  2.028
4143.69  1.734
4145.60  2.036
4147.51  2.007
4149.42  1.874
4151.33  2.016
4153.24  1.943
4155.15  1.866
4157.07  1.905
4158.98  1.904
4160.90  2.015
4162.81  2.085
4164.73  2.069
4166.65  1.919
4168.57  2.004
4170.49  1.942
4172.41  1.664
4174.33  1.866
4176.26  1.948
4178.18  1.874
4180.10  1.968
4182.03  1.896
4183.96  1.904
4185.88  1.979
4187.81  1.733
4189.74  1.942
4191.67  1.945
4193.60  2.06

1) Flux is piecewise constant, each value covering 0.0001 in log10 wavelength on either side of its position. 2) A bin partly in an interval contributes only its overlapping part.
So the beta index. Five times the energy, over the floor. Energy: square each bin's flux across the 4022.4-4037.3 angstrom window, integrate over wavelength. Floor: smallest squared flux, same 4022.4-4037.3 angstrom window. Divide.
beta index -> 89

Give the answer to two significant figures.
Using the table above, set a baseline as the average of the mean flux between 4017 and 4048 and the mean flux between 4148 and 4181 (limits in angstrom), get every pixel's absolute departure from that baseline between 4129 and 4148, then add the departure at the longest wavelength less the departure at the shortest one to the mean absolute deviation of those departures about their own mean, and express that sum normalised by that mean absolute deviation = 3.4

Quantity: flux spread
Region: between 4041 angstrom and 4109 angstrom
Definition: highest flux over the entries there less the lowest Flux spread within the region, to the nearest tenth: 1.0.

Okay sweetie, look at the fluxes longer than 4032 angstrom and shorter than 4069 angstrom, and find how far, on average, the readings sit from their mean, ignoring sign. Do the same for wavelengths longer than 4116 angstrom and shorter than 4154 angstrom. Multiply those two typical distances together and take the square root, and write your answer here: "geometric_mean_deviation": 0.093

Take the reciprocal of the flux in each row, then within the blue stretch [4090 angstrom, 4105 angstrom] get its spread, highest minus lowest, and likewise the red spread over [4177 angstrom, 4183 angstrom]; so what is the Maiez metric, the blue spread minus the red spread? 0.386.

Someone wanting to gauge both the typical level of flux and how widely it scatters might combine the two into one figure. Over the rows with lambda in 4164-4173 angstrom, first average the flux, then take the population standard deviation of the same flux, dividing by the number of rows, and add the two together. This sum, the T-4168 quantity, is 2.06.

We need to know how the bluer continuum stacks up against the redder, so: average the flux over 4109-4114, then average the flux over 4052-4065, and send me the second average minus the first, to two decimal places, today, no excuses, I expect -0.12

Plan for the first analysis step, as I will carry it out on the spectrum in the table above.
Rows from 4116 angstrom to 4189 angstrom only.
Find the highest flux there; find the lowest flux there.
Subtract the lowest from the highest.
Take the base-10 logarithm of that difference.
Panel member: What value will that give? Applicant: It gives -0.36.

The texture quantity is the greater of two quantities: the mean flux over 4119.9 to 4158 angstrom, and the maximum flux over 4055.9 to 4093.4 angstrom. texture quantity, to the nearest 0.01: 2.16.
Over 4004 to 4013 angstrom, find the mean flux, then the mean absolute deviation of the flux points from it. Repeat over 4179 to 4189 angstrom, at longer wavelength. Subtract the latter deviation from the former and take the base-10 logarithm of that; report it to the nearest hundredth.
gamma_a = -1.45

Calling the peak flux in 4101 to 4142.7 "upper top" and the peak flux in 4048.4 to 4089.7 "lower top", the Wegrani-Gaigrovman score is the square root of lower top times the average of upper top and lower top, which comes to 2.15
